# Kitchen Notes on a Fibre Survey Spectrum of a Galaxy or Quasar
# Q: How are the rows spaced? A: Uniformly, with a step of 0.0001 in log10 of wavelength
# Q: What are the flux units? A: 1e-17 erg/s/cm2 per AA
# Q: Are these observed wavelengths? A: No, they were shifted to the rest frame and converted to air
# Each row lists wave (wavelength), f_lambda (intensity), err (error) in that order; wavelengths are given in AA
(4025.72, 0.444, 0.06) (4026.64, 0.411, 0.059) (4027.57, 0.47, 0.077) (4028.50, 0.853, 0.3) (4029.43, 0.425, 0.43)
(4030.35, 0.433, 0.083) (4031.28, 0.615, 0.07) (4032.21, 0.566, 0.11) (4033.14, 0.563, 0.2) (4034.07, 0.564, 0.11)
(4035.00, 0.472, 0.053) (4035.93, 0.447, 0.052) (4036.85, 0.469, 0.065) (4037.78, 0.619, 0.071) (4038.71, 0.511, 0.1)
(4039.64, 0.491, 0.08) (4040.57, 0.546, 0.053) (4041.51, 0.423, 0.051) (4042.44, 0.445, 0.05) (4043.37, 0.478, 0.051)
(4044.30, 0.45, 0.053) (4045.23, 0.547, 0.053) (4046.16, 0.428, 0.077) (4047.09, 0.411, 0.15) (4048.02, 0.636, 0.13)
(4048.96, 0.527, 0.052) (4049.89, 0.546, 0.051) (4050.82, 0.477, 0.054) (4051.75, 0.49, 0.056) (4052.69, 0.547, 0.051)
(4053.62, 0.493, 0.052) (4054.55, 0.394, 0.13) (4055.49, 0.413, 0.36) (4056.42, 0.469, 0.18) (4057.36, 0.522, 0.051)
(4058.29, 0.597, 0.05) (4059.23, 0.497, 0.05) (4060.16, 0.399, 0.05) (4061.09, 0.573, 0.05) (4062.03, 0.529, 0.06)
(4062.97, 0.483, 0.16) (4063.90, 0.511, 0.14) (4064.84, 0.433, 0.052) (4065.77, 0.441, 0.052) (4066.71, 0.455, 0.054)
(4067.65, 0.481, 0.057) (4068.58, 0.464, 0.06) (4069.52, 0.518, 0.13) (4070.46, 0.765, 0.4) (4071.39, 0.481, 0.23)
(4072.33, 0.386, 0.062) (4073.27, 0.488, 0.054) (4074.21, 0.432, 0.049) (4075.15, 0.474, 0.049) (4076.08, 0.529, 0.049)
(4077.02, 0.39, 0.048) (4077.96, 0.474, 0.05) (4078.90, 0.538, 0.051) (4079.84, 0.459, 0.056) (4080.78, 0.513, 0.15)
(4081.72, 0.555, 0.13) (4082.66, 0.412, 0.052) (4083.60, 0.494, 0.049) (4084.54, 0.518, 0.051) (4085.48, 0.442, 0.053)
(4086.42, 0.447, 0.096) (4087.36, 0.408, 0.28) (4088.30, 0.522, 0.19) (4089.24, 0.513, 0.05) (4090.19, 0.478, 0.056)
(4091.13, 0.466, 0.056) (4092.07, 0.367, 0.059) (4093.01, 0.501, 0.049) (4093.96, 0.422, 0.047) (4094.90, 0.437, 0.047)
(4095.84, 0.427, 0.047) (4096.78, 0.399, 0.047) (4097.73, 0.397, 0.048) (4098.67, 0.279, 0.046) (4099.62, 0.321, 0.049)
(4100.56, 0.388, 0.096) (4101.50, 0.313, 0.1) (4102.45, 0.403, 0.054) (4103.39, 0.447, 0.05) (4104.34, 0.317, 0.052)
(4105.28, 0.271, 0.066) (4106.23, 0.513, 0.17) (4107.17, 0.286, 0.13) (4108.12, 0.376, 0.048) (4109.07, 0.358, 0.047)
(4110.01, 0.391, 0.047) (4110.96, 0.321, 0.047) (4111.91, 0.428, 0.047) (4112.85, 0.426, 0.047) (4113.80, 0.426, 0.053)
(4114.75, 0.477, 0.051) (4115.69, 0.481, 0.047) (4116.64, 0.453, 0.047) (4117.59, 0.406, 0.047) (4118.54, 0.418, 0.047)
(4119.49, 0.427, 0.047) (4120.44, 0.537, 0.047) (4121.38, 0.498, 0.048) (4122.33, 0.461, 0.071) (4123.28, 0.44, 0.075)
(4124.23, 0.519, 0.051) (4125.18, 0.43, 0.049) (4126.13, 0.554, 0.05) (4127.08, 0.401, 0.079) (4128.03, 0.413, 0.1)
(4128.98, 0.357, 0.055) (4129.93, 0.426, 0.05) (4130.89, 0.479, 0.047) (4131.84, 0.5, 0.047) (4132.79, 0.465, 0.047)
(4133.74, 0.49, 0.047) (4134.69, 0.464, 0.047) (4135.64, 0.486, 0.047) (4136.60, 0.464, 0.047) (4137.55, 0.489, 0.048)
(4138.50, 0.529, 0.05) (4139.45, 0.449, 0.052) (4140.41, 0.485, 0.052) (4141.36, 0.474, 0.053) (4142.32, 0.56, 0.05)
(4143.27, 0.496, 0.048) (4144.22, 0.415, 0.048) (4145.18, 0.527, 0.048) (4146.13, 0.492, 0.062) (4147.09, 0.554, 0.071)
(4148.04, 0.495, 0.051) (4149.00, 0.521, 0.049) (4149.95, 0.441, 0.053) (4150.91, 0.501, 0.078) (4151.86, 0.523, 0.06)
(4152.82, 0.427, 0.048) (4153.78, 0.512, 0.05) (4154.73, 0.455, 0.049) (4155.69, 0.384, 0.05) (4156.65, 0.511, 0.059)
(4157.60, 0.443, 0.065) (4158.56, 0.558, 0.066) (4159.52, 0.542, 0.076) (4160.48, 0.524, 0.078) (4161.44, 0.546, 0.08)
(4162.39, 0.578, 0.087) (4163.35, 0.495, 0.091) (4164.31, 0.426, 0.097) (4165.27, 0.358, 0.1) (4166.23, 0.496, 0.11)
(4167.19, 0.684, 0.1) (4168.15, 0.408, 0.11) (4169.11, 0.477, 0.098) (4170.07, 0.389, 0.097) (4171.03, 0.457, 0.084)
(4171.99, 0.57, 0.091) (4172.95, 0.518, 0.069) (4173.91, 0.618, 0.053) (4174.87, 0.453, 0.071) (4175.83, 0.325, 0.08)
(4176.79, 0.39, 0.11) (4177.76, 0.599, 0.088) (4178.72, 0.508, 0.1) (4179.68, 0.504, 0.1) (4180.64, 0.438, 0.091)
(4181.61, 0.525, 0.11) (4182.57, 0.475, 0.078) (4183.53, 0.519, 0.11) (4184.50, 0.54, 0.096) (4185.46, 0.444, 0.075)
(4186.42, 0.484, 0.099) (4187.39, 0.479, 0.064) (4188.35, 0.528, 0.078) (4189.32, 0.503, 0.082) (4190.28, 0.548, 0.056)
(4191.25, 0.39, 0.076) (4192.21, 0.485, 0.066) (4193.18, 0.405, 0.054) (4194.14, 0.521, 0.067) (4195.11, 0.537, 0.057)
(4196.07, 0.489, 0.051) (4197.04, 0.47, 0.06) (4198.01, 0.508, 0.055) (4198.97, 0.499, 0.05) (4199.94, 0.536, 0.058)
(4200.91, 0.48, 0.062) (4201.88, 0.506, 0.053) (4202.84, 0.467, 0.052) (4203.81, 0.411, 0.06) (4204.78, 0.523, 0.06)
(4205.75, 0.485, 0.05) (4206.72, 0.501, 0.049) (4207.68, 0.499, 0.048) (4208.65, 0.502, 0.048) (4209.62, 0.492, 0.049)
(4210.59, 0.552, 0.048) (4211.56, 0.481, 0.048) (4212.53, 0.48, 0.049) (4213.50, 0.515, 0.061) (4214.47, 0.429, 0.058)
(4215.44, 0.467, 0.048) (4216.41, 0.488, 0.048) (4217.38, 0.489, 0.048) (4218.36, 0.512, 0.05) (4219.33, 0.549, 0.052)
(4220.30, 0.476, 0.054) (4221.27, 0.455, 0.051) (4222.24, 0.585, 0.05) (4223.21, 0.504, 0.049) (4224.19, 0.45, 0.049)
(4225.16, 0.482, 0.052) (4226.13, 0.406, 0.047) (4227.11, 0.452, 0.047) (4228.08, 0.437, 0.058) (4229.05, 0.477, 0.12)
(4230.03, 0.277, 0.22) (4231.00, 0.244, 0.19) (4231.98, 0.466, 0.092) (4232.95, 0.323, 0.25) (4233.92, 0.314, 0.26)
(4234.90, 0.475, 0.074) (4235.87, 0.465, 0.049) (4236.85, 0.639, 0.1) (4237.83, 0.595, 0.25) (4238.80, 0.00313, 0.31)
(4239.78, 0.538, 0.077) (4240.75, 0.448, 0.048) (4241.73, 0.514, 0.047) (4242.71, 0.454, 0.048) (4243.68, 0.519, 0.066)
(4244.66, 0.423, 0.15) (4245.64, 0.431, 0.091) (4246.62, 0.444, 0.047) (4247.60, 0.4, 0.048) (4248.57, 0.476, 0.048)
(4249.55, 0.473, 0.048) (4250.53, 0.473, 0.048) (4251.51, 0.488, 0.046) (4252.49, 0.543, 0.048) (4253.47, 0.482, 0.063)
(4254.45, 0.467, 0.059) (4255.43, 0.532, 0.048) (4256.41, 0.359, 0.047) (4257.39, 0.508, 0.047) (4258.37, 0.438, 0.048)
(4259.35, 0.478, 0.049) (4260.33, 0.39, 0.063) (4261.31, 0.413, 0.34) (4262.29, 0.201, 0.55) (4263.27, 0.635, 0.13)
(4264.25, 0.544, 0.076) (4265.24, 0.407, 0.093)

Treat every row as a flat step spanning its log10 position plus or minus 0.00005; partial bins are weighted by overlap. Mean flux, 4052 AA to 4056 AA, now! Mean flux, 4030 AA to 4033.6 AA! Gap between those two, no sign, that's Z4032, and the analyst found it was 0.08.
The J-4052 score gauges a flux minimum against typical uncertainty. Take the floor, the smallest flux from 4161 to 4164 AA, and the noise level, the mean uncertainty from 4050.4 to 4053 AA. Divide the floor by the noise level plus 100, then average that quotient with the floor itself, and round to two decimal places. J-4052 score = 0.25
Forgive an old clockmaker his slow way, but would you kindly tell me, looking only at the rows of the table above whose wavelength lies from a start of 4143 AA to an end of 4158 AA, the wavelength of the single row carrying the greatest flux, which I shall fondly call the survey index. 4147.09 AA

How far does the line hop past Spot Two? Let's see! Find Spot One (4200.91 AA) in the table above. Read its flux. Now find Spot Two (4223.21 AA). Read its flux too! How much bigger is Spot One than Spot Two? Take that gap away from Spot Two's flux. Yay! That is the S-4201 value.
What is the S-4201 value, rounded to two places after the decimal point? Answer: 0.53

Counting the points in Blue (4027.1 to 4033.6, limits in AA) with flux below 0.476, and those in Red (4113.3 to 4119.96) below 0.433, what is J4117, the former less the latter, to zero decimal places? -1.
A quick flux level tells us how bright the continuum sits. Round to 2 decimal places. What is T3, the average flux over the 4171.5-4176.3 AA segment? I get 0.50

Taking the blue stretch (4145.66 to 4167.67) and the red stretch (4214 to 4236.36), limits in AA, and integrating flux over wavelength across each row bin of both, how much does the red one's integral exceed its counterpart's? -1.03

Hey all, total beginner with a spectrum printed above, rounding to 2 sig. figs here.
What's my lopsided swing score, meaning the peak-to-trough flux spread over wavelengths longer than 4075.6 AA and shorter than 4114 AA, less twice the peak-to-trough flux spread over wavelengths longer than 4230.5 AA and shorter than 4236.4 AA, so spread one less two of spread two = -0.18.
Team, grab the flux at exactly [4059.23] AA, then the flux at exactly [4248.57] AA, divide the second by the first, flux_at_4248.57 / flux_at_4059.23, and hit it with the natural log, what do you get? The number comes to 0.0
